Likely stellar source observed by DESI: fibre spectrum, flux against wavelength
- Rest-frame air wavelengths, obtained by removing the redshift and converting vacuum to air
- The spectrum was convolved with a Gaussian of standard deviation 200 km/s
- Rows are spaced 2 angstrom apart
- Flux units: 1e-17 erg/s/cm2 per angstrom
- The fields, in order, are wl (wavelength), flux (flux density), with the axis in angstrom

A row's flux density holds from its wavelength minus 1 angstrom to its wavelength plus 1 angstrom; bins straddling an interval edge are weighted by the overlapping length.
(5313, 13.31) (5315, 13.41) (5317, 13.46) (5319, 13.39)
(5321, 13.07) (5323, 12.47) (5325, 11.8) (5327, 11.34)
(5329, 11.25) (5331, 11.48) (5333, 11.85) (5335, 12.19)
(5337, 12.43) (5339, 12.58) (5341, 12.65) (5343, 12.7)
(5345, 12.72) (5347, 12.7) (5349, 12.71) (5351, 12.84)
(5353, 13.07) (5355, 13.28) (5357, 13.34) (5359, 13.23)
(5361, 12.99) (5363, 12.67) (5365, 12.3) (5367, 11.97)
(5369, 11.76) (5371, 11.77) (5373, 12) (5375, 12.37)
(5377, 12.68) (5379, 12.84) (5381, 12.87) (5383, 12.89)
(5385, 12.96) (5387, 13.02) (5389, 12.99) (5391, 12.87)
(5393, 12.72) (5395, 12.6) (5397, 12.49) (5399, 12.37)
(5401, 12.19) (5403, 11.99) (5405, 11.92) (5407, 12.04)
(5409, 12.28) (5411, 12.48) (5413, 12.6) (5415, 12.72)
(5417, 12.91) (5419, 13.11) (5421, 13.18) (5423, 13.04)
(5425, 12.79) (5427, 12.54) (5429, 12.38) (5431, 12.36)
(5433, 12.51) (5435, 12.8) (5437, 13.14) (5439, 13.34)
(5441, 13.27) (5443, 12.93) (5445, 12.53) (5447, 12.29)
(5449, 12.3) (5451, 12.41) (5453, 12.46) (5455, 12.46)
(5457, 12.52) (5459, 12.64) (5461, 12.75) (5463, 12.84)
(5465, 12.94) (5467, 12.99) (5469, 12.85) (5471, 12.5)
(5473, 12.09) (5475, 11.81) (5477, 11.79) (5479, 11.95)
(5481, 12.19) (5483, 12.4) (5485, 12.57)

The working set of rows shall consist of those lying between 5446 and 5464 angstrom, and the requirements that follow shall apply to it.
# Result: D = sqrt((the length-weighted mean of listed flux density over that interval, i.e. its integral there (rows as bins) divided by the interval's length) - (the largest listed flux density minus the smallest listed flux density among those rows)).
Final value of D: 3.46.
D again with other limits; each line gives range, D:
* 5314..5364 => 3.23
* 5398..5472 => 3.35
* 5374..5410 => 3.39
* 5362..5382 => 3.35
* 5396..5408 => 3.41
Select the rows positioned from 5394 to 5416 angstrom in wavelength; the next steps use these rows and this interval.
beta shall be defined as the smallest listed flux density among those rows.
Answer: 11.92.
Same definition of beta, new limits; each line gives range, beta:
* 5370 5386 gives 11.77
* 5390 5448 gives 11.92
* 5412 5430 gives 12.38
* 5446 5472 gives 12.29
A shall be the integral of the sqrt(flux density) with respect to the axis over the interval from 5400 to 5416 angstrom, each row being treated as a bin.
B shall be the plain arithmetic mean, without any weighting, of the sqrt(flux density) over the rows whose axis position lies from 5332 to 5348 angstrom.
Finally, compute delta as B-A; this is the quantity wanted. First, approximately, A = 56.1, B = 3.53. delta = -52.5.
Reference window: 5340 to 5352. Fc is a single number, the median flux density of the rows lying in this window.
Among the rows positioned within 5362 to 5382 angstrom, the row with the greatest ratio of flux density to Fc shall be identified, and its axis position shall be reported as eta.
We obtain 5381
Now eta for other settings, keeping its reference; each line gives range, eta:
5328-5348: 5345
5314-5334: 5317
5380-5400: 5387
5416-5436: 5421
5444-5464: 5463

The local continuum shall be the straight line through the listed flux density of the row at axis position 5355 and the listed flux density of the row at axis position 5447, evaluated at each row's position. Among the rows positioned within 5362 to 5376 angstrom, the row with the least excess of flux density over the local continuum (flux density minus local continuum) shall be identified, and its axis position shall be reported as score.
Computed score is 5369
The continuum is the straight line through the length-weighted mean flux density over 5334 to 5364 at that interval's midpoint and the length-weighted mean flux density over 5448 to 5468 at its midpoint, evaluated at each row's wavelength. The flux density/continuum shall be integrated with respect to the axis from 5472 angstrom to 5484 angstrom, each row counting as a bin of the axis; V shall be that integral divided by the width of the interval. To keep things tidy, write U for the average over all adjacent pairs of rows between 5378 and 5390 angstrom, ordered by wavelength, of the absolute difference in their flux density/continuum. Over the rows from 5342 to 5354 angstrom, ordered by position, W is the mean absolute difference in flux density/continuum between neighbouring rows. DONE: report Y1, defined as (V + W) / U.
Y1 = 279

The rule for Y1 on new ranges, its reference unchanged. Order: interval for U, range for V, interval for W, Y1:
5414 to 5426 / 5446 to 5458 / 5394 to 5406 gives 74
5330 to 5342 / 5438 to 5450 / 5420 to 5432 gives 55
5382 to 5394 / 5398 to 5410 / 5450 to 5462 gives 143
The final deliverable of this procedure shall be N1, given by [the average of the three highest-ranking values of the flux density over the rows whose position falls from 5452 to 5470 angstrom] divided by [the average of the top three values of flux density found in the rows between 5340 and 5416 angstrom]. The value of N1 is 0.97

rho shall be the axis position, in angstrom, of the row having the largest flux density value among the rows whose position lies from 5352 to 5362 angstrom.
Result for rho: 5357 angstrom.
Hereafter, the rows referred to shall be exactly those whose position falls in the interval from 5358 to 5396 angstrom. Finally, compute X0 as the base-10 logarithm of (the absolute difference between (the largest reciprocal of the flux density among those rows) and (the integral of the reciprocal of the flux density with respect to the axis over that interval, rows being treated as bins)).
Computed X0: 0.5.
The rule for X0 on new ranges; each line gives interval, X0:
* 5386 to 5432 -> 0.6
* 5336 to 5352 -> 0.1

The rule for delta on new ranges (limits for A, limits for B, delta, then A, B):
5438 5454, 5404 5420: -53.5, 57.0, 3.54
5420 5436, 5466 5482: -53.5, 57.0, 3.50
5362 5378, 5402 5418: -52.3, 55.9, 3.52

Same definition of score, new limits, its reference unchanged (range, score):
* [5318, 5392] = 5329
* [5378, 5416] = 5405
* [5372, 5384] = 5373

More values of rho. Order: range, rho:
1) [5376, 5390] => 5387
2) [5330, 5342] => 5341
